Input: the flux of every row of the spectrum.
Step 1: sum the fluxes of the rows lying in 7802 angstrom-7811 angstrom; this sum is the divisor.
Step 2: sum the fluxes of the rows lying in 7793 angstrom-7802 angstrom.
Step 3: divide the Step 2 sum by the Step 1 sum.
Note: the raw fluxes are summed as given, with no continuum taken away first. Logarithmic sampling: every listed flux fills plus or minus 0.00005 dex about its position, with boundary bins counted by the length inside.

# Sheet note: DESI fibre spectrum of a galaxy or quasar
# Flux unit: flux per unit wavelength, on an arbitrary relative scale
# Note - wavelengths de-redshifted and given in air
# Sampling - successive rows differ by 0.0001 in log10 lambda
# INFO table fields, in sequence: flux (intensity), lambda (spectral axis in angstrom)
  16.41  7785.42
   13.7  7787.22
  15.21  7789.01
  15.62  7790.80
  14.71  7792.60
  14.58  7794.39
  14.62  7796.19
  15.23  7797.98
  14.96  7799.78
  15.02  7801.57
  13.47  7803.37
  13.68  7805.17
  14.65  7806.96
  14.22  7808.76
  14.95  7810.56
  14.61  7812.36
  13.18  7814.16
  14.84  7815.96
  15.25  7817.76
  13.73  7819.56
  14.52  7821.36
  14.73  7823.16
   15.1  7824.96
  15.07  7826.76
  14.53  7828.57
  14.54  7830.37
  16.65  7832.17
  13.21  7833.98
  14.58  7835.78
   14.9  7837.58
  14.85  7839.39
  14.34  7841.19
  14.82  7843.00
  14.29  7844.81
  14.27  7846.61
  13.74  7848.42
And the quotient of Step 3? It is 1.05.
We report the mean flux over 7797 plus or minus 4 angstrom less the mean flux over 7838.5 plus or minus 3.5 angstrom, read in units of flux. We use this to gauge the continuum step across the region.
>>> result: 0.18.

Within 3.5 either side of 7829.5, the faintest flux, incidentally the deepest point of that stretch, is 14.53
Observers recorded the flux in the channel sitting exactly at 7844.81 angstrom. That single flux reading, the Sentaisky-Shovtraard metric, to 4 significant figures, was 14.29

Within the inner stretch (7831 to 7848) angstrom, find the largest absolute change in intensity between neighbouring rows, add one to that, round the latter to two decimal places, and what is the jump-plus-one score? 4.44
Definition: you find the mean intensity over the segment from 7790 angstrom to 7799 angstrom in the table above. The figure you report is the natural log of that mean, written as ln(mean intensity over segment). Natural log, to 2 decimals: 2.70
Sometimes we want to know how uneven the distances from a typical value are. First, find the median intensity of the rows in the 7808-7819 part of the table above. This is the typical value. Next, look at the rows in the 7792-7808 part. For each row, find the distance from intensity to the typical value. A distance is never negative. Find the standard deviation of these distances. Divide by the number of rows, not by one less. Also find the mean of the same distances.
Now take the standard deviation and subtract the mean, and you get 0.01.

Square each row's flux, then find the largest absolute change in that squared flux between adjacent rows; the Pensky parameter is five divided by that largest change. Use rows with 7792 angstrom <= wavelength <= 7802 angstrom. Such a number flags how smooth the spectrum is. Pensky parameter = 0.27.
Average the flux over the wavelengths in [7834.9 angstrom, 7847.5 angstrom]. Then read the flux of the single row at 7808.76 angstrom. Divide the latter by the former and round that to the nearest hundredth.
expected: 0.98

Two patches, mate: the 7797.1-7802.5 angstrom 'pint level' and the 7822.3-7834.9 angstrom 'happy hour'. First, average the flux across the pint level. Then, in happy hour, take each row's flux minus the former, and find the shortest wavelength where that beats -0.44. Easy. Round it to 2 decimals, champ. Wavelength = 7823.16 angstrom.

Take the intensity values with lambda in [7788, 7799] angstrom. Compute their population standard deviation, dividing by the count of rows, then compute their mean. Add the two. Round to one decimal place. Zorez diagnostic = 15.4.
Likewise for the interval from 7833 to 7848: 14.9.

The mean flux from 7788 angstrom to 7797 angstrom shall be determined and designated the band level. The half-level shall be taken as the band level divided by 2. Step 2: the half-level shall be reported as 7.47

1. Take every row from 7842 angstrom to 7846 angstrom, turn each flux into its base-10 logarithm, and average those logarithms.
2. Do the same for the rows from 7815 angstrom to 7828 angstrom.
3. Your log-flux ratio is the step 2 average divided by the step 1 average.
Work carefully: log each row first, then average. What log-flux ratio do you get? 1.005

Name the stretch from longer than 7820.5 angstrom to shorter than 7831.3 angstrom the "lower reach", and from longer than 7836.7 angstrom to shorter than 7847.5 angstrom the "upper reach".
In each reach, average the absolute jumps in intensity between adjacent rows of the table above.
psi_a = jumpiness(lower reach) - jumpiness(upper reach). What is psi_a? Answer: -0.1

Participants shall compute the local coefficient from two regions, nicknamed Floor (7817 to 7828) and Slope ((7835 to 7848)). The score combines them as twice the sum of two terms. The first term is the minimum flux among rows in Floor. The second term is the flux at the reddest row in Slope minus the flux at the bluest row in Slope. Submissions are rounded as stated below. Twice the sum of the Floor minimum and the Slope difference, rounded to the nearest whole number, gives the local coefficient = 27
